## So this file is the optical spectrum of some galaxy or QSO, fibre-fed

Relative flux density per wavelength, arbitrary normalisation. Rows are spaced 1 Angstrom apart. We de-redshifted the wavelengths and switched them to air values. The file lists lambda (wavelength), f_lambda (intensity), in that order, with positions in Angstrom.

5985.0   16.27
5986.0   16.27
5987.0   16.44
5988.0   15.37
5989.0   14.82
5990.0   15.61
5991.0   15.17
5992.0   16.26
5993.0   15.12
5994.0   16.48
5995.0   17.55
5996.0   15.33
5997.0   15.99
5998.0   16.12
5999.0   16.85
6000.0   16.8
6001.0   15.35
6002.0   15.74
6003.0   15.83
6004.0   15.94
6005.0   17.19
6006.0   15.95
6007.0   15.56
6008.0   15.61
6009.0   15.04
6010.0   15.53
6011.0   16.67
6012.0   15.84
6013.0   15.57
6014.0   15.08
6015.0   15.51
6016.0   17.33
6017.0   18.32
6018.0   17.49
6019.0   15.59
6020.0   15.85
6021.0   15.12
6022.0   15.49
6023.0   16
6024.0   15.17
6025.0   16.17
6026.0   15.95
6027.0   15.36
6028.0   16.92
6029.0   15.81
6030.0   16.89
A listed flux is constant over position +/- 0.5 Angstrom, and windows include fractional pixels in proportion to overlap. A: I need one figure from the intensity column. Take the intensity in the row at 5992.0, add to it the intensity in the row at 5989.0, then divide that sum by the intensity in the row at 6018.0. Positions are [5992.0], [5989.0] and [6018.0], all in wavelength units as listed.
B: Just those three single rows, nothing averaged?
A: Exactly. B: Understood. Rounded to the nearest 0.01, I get 1.78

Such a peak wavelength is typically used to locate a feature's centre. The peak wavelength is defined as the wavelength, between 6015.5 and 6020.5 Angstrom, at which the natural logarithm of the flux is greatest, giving 6017.0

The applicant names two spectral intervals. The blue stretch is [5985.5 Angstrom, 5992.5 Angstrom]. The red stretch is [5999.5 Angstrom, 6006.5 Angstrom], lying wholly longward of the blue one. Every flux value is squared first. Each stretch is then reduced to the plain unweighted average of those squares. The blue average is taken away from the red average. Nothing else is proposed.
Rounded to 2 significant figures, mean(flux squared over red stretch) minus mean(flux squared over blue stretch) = 13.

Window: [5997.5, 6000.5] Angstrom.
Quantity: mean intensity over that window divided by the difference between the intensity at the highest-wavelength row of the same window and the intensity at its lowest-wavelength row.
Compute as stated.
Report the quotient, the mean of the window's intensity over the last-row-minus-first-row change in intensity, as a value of 24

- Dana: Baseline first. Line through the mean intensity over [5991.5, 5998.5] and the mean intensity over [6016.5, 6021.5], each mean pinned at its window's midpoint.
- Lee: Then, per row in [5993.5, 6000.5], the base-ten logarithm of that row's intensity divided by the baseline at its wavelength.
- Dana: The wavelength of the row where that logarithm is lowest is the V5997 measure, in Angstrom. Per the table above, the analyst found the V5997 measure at 5996.0 Angstrom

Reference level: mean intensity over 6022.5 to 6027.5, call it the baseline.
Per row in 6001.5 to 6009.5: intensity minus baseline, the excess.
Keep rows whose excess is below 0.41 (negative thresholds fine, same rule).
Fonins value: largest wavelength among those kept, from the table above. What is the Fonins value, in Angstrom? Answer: 6009.0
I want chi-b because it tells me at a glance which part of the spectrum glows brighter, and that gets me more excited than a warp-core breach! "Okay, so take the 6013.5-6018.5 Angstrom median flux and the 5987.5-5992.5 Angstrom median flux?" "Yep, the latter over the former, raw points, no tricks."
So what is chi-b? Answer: 0.89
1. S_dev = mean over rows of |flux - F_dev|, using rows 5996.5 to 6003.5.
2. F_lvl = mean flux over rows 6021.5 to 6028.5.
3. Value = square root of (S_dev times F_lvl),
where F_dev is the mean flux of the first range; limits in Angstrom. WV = 2.6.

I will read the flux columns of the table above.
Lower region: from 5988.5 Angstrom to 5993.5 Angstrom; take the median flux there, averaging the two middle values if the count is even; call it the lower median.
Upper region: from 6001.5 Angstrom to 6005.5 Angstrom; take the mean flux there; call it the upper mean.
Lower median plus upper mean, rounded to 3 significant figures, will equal 31.3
